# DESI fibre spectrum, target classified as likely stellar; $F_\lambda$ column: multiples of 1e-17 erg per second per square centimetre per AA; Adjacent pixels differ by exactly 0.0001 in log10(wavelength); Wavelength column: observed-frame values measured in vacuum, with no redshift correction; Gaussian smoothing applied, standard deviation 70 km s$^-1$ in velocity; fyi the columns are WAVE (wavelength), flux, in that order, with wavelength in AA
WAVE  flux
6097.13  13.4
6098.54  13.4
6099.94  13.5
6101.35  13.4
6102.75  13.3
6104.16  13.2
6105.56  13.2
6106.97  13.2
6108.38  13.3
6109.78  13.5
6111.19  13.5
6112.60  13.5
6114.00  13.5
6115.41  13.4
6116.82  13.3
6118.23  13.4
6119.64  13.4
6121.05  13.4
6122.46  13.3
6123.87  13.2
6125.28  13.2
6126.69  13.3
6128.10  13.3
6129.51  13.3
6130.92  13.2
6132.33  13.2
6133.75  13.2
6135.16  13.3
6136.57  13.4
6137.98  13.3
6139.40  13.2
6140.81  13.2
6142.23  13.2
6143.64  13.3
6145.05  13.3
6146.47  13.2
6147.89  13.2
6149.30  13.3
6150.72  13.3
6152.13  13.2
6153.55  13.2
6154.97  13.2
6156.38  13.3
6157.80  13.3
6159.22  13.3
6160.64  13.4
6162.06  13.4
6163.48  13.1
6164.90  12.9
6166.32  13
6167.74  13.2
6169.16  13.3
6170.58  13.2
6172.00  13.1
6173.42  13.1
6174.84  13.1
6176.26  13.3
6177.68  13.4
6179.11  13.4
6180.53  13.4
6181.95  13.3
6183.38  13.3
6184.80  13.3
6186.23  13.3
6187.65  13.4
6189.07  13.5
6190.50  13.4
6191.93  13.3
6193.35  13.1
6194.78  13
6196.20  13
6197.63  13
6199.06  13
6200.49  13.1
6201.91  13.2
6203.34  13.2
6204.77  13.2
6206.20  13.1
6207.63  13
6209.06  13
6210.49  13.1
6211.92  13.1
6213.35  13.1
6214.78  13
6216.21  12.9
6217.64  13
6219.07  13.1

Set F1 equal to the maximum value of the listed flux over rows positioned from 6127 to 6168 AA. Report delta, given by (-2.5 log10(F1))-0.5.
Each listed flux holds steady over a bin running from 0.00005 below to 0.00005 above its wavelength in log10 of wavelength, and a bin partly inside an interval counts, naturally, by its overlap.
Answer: -3.32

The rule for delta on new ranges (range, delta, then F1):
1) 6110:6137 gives -3.33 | 13.5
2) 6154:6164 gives -3.32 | 13.4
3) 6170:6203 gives -3.33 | 13.5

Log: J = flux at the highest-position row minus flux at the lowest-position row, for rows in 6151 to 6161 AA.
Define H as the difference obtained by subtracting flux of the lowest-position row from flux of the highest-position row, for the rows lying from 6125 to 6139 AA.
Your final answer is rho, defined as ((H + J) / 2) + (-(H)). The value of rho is 0.05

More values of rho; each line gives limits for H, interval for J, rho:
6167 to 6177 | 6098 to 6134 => -0.15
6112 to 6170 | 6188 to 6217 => -0.20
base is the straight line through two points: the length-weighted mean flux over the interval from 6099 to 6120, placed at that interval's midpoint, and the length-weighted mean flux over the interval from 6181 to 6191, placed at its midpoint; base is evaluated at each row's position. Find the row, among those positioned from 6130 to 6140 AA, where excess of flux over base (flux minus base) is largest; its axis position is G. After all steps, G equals 6136.57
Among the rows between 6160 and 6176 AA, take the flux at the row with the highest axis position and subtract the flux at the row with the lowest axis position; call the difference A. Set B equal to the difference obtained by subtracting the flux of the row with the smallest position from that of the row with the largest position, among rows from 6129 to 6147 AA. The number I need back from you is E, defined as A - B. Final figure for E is -0.2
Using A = -0.30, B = -0.1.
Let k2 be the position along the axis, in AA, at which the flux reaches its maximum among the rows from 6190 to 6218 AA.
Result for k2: 6190.50 AA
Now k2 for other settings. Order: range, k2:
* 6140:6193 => 6189.07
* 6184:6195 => 6189.07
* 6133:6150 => 6136.57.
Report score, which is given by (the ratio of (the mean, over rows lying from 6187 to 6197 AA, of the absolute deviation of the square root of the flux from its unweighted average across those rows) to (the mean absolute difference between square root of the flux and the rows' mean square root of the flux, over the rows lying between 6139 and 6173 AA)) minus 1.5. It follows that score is 0.7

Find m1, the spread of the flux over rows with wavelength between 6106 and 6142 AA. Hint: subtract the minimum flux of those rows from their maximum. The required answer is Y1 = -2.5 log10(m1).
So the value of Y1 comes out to 1.31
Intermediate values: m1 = 0.30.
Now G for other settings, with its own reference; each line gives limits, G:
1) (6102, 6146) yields 6114.00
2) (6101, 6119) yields 6114.00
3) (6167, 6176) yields 6169.16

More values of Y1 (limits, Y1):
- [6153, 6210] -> 0.55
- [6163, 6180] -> 0.75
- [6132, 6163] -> 1.75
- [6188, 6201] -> 0.75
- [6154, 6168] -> 0.75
